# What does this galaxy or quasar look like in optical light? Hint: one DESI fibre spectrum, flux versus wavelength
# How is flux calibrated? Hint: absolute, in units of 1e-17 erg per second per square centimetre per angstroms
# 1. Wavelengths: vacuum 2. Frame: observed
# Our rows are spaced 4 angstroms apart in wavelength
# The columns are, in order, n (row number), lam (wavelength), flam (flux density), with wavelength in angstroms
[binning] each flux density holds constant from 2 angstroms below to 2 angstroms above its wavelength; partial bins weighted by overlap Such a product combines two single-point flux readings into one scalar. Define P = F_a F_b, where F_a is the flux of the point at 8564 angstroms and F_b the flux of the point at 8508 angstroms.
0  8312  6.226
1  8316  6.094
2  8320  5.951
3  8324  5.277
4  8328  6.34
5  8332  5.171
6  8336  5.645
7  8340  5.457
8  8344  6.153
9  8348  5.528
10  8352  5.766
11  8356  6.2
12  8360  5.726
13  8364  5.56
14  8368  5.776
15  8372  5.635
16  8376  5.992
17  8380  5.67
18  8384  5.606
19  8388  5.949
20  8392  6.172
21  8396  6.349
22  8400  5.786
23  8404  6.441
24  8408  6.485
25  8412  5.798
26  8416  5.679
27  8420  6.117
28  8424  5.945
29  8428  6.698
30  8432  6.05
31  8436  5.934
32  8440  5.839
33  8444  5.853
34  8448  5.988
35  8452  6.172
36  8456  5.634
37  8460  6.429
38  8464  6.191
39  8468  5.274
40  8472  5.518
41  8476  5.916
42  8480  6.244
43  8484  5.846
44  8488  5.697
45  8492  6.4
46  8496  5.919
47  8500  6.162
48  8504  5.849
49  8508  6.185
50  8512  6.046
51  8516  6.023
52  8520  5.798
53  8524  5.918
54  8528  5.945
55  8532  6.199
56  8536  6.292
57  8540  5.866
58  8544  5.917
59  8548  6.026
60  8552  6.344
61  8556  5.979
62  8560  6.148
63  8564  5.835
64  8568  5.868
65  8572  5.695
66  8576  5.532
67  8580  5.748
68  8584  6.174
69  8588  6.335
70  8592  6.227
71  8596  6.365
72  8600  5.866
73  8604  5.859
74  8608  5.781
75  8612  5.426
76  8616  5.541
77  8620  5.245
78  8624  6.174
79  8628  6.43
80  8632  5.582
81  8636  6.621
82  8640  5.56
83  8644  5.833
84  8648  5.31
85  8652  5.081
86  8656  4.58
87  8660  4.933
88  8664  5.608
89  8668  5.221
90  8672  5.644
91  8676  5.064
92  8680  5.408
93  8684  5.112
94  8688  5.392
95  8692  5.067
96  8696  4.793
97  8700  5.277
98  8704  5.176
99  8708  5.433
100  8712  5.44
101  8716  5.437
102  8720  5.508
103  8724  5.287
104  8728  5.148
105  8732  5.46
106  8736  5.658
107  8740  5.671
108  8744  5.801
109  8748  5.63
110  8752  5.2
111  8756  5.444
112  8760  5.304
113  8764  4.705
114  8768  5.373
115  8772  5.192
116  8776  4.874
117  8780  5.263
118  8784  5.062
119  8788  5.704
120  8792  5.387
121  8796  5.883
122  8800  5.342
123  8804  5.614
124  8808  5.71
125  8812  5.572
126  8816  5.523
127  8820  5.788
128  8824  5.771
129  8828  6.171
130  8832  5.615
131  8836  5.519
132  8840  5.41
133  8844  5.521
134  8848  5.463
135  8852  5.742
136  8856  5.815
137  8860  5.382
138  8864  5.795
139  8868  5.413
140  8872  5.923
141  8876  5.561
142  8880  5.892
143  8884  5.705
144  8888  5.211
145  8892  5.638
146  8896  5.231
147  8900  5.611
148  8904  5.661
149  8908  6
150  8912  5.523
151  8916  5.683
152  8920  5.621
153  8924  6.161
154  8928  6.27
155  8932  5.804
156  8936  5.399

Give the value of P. 36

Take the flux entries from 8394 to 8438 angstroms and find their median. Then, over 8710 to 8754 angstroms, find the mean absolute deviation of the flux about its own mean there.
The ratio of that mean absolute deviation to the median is 0.027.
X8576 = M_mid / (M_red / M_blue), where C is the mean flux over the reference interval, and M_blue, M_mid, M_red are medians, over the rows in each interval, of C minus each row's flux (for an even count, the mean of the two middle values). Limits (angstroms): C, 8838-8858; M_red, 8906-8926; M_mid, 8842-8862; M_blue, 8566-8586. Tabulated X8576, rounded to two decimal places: 0.12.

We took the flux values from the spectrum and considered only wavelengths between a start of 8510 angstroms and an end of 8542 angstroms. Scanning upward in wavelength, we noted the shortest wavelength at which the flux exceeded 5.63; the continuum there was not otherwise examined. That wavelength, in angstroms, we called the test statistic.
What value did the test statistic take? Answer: 8512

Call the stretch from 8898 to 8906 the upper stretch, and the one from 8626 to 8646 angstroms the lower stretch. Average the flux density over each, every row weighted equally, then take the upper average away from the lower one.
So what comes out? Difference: 0.4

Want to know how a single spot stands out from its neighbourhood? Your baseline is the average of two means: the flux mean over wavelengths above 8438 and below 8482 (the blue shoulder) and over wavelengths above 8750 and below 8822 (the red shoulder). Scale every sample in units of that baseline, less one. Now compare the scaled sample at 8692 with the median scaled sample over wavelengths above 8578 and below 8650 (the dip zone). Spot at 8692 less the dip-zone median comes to -0.14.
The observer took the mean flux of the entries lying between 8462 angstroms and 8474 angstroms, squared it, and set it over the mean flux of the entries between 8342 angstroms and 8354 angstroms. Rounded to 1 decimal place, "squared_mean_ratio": 5.5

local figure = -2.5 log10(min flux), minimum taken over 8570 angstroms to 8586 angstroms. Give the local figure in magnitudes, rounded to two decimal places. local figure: -1.86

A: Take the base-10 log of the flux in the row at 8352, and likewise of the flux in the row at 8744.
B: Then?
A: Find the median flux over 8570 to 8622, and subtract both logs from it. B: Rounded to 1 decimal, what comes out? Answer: 4.3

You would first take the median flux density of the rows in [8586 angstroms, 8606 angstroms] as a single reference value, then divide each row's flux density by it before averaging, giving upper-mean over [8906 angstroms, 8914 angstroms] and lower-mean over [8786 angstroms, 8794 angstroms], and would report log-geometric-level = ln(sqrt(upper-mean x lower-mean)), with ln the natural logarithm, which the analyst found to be -0.10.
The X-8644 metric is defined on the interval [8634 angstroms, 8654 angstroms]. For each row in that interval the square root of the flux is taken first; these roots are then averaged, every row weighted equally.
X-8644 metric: 2.38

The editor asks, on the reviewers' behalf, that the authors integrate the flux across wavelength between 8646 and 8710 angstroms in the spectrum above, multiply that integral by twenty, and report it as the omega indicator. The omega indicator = 6648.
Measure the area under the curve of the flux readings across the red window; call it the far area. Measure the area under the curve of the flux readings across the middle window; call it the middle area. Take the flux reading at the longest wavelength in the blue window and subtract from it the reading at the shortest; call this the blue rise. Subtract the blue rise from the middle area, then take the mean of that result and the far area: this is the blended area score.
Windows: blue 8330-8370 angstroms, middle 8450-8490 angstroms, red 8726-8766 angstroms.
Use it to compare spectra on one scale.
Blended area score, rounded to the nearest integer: 226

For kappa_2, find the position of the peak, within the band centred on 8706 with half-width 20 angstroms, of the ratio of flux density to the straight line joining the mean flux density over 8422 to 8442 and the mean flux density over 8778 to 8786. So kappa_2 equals 8720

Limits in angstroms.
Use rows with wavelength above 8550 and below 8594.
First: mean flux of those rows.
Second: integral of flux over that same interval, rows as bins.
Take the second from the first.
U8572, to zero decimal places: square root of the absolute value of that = 16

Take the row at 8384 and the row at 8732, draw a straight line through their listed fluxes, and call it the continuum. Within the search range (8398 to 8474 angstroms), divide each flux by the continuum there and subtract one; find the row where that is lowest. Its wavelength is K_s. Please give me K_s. 8468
